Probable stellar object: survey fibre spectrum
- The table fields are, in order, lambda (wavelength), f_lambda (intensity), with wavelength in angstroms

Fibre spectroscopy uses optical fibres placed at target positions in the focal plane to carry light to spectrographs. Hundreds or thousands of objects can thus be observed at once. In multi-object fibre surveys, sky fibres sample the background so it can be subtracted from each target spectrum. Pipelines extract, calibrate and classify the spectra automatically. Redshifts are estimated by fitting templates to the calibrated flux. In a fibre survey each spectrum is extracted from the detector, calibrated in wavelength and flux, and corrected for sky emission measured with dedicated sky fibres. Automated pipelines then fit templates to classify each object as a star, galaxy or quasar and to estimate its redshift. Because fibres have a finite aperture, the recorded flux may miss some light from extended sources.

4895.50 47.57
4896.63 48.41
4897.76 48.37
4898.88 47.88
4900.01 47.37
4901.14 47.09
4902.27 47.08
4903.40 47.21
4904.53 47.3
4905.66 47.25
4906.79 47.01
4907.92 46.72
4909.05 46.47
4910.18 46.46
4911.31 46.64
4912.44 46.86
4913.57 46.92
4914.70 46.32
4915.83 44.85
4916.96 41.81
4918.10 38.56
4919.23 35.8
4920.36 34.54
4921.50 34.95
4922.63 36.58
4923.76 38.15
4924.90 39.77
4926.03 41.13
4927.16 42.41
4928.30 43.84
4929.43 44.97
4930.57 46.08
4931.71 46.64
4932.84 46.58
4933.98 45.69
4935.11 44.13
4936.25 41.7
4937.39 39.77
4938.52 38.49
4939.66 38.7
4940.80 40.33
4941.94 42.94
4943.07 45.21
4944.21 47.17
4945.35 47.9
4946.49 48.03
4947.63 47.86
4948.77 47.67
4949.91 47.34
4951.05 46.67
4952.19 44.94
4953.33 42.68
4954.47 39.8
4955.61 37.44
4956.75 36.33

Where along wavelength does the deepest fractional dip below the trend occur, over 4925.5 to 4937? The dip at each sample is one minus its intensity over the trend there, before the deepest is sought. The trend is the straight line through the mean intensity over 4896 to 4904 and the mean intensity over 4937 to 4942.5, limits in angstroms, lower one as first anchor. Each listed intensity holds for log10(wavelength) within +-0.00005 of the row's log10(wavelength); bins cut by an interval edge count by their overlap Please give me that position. 4926.03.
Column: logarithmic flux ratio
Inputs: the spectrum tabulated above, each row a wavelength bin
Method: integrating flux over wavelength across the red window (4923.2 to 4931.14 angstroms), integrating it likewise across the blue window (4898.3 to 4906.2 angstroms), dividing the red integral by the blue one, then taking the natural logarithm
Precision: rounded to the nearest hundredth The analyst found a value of -0.11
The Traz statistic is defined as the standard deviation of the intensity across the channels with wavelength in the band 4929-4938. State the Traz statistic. 2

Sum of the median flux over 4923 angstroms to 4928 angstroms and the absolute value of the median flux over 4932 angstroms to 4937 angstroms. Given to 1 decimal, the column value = 85.4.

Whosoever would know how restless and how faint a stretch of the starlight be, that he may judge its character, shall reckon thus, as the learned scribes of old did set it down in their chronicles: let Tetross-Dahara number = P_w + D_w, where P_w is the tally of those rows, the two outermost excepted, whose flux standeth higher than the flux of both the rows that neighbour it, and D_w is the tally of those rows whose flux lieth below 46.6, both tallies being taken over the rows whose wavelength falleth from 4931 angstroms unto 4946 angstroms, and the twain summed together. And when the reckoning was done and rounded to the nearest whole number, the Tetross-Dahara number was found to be 10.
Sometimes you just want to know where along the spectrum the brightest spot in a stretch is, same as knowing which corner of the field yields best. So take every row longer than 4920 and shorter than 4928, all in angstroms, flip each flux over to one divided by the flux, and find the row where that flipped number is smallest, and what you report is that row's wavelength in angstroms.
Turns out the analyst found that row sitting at 4927.16 angstroms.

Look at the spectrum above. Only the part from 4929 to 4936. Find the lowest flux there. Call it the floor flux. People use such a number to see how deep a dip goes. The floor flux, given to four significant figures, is 44.13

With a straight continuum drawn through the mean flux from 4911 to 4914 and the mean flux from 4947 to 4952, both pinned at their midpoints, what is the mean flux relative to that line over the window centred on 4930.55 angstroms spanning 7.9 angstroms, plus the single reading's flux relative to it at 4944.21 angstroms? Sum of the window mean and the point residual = -2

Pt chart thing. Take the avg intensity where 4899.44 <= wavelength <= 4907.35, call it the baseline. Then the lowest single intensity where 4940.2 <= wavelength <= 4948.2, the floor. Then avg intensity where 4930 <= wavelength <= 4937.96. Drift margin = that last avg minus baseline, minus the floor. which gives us -43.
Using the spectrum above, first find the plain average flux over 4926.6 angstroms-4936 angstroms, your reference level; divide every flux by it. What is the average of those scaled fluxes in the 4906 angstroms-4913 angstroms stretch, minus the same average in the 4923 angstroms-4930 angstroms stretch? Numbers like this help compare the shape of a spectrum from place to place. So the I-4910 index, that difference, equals 0.11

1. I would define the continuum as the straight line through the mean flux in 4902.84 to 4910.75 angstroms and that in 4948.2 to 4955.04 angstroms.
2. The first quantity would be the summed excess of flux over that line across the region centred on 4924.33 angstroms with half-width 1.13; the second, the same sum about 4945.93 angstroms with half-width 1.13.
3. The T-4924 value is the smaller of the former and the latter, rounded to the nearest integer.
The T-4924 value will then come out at -14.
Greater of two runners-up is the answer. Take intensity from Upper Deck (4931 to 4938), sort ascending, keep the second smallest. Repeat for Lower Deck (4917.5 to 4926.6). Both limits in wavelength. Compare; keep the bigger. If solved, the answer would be 41.7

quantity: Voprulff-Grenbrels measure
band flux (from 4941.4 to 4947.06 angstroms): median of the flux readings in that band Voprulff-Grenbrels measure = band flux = 47.2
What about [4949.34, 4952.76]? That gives 46.7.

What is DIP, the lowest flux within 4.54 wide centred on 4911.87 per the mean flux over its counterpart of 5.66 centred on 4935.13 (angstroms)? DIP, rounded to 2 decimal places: 1.07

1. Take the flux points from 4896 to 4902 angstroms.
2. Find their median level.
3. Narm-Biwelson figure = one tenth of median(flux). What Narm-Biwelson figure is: 4.8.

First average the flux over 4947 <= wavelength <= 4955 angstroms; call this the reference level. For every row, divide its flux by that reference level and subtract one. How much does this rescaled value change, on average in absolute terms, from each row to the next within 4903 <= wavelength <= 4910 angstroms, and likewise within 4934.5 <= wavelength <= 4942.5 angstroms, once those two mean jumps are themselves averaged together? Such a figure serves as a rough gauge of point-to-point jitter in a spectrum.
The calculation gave 0.021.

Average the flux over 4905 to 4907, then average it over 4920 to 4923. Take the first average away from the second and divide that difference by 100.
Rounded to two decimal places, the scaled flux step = -0.12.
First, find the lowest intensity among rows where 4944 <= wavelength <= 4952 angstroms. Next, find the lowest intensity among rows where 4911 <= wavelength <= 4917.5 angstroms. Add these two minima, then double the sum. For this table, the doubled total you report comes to 177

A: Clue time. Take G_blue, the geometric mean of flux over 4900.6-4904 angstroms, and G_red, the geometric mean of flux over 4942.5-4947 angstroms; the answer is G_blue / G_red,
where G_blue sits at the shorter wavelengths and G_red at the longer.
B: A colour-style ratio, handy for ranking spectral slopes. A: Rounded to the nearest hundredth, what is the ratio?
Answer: 1.00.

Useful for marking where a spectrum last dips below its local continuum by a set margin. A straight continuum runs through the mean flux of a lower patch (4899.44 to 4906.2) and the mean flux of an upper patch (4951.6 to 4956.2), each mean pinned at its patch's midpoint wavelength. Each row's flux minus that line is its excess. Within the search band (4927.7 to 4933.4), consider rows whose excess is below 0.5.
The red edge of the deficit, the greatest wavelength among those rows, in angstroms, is 4928.30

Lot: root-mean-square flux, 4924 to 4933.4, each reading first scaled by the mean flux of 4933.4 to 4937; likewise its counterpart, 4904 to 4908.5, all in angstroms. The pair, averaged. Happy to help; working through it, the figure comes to 1.04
